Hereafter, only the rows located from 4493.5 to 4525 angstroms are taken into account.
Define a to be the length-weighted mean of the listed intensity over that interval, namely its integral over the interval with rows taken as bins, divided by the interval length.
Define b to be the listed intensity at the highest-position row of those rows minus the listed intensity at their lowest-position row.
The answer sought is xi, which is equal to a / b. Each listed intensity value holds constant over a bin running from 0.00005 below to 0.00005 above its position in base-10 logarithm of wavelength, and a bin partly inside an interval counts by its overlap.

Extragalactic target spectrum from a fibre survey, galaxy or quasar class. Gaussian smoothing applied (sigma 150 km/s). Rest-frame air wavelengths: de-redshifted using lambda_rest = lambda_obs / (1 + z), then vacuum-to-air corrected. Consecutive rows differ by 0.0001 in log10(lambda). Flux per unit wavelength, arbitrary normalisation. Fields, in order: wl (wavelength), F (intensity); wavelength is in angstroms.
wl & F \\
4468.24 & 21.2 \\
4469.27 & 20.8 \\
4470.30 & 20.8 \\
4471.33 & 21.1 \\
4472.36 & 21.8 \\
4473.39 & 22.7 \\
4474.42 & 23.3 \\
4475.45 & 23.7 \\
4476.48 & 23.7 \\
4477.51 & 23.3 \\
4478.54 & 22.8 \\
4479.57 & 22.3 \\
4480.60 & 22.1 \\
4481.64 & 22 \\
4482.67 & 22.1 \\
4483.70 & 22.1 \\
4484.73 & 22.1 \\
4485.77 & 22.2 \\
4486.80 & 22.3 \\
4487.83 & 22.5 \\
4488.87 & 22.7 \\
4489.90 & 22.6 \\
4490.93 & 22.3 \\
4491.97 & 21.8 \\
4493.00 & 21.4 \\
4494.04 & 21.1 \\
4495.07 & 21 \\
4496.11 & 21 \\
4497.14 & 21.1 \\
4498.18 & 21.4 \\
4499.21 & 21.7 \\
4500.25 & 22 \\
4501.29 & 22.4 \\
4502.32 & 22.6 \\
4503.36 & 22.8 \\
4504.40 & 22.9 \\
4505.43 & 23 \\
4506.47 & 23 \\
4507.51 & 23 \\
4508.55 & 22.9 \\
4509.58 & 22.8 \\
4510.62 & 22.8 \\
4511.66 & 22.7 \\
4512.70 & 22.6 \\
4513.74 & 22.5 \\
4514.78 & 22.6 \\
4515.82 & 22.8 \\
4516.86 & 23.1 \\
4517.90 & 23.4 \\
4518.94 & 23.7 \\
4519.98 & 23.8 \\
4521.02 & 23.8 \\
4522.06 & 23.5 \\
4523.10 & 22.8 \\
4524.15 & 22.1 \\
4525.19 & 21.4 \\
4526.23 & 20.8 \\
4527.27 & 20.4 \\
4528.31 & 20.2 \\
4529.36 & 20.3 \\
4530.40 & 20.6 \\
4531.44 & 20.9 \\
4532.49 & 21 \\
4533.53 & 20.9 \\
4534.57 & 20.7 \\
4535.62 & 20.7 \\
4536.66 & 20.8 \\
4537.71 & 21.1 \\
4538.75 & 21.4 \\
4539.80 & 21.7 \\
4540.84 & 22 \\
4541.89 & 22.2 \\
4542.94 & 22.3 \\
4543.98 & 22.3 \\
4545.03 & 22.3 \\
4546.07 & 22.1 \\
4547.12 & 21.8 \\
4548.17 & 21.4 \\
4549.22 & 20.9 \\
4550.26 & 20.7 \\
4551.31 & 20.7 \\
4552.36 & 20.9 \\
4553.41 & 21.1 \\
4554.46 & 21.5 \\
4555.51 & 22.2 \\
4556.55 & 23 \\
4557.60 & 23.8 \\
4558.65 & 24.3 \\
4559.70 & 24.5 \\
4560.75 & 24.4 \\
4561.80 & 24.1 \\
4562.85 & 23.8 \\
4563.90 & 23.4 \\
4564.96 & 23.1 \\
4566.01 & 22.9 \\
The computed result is 23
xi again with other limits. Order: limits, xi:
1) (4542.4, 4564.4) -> 20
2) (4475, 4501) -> -13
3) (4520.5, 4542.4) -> -13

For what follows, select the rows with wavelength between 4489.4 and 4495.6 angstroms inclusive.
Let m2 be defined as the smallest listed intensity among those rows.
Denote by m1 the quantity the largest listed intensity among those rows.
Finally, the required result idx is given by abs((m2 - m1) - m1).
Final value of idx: 24.2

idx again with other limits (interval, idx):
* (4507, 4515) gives 23.5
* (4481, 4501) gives 24.4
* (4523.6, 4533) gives 24.0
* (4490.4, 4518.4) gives 25.8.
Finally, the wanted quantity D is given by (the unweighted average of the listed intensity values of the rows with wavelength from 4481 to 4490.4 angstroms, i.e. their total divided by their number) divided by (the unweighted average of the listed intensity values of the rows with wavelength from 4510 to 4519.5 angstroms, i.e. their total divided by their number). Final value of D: 0.97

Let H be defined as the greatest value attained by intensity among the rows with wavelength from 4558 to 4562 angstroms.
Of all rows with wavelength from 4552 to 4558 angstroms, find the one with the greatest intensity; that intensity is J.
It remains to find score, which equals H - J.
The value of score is 0.7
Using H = 24.5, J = 23.8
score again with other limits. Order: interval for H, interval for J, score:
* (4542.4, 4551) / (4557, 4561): -2.2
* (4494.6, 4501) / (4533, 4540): 0.3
